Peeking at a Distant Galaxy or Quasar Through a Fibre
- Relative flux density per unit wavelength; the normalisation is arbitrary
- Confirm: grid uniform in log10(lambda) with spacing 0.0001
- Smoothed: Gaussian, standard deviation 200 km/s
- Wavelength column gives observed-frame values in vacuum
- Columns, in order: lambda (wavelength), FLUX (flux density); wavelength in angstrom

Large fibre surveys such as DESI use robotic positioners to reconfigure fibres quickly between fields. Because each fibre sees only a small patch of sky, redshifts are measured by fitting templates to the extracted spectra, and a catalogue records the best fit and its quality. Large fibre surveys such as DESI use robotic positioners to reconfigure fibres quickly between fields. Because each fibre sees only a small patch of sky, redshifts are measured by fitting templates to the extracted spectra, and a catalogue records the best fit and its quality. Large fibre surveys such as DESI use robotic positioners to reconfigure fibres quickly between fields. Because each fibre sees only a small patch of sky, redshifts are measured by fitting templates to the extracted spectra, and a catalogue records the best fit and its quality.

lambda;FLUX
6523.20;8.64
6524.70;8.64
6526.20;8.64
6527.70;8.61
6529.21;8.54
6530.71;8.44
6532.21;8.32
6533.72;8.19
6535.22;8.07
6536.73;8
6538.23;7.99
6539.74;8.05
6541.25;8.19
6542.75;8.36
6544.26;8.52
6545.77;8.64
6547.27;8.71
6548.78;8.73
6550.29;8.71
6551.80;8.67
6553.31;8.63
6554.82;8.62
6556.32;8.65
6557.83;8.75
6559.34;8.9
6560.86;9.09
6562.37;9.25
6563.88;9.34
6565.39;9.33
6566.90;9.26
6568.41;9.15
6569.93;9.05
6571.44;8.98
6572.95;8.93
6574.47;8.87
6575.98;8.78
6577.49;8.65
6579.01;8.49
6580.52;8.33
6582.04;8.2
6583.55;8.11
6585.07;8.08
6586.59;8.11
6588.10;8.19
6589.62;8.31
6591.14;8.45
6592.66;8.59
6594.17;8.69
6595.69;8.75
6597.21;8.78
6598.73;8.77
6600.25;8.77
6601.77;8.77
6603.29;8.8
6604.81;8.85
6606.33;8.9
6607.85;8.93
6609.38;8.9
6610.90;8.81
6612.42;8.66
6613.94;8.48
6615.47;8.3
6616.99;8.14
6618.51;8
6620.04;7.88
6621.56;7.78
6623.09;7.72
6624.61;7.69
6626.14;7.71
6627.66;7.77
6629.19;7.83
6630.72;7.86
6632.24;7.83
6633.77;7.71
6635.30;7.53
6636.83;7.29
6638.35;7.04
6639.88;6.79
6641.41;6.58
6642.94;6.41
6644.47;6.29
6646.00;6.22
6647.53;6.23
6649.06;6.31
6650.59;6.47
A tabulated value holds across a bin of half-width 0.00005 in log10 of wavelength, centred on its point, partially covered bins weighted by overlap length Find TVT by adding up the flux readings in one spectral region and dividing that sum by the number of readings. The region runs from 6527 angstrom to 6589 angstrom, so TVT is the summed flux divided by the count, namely 8.60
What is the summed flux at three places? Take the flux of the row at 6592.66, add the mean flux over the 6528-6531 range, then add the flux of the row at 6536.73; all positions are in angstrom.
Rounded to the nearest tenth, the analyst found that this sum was 25.1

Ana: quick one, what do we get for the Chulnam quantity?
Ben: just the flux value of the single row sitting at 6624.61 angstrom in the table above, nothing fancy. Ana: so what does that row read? 7.69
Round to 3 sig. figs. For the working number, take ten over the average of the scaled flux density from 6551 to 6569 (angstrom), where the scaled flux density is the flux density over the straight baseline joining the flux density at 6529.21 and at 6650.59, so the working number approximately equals 8.93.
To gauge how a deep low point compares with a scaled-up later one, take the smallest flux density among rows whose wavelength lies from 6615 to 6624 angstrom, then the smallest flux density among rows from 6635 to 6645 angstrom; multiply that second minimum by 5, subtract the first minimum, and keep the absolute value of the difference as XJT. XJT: 23.7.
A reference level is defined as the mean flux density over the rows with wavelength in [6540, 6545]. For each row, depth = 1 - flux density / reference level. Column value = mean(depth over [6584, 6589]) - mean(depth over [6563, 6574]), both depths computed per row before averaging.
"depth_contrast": 0.122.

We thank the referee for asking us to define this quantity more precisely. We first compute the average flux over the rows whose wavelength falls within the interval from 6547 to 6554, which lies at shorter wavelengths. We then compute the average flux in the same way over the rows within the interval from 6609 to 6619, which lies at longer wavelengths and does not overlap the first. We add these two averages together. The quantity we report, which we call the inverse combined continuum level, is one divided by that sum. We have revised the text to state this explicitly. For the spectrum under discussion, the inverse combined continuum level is 0.0583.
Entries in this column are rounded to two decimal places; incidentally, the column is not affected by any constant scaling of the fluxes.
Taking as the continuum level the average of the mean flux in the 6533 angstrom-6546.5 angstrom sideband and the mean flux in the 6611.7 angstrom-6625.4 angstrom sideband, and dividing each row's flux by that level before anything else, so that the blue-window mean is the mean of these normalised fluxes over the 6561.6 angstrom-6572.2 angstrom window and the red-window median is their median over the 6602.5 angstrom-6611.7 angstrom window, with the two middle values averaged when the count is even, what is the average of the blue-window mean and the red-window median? 1.11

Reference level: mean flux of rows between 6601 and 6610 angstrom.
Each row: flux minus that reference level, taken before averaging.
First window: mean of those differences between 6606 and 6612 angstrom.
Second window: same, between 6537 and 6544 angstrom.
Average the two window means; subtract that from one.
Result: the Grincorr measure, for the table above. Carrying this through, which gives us 1.34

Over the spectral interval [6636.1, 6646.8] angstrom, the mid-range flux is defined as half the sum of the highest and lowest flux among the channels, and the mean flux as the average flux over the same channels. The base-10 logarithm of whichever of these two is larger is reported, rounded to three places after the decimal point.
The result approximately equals 0.830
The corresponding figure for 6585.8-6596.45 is 0.926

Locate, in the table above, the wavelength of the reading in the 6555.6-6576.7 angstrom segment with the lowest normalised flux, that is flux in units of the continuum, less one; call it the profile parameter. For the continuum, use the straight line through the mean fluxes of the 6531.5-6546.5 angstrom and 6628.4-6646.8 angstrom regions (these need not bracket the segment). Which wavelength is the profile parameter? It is 6556.32 angstrom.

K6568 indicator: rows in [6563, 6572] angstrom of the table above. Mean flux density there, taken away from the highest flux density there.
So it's 0.15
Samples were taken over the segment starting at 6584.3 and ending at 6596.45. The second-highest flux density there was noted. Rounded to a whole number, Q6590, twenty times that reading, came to 174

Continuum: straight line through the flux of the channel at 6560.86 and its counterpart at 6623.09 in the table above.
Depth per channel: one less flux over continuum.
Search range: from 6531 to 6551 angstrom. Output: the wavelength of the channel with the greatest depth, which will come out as 6536.73 angstrom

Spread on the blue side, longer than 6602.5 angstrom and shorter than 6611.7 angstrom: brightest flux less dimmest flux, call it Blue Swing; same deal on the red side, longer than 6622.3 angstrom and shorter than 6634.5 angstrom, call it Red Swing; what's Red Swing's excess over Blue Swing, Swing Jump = 0.0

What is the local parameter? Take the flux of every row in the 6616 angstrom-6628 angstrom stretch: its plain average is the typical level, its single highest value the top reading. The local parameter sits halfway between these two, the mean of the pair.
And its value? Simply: 8.0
